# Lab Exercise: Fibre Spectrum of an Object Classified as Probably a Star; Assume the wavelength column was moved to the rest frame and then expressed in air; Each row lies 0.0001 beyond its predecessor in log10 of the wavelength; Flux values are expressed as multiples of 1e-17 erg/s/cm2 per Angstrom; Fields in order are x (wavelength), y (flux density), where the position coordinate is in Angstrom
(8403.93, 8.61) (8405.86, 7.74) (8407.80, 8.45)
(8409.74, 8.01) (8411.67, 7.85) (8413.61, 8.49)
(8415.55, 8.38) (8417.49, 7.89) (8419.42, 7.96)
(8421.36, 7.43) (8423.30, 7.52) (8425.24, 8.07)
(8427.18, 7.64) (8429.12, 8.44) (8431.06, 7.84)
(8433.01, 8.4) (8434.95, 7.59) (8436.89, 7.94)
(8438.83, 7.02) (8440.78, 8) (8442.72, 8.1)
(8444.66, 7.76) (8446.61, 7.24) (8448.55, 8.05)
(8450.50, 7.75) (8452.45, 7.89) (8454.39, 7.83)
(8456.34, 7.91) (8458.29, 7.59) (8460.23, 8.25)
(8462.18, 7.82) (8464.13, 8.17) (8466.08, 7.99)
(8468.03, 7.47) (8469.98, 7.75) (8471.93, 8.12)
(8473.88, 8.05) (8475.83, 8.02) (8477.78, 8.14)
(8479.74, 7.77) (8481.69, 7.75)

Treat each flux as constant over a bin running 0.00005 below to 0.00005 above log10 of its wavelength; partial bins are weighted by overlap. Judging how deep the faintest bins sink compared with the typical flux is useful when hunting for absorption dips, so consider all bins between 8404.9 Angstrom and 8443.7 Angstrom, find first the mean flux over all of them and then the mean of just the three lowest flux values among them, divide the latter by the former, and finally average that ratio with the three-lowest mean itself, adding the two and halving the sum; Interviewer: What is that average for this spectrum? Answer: 4.12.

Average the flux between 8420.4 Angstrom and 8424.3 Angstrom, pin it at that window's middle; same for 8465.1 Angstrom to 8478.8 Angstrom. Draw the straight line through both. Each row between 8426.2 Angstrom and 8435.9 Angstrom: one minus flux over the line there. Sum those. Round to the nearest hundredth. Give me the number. -0.28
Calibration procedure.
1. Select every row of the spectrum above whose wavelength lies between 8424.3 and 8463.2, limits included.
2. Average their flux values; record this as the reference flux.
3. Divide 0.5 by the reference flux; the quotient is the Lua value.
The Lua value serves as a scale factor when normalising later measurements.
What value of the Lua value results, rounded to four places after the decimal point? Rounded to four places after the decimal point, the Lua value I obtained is 0.0636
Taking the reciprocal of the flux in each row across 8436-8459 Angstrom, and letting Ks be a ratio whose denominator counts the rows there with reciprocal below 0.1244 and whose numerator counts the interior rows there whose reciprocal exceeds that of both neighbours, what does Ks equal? 2.0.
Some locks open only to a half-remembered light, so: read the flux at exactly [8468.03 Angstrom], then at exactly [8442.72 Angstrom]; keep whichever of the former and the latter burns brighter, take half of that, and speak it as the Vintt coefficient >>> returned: 4.05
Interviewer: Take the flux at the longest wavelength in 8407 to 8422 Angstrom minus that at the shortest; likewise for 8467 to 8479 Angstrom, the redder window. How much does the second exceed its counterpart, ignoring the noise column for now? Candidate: 1.7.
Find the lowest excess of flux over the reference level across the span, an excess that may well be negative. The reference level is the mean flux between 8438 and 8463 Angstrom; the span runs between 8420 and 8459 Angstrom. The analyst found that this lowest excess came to -0.8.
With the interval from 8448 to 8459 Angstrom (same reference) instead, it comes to -0.2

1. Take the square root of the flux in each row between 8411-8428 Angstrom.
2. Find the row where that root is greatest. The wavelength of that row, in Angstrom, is 8413.61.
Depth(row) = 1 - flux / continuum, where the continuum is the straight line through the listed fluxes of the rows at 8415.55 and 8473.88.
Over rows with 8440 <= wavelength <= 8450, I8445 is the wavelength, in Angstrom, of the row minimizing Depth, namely 8442.72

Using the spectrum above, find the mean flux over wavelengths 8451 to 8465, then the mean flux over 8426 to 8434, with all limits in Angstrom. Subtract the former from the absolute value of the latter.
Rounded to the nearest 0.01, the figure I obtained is 0.16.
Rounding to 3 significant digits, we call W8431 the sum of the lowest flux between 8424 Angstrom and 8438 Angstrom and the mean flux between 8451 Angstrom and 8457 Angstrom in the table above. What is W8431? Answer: 15.5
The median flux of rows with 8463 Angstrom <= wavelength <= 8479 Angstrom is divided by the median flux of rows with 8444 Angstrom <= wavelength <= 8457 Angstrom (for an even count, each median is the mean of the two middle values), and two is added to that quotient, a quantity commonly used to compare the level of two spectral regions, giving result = 3.03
